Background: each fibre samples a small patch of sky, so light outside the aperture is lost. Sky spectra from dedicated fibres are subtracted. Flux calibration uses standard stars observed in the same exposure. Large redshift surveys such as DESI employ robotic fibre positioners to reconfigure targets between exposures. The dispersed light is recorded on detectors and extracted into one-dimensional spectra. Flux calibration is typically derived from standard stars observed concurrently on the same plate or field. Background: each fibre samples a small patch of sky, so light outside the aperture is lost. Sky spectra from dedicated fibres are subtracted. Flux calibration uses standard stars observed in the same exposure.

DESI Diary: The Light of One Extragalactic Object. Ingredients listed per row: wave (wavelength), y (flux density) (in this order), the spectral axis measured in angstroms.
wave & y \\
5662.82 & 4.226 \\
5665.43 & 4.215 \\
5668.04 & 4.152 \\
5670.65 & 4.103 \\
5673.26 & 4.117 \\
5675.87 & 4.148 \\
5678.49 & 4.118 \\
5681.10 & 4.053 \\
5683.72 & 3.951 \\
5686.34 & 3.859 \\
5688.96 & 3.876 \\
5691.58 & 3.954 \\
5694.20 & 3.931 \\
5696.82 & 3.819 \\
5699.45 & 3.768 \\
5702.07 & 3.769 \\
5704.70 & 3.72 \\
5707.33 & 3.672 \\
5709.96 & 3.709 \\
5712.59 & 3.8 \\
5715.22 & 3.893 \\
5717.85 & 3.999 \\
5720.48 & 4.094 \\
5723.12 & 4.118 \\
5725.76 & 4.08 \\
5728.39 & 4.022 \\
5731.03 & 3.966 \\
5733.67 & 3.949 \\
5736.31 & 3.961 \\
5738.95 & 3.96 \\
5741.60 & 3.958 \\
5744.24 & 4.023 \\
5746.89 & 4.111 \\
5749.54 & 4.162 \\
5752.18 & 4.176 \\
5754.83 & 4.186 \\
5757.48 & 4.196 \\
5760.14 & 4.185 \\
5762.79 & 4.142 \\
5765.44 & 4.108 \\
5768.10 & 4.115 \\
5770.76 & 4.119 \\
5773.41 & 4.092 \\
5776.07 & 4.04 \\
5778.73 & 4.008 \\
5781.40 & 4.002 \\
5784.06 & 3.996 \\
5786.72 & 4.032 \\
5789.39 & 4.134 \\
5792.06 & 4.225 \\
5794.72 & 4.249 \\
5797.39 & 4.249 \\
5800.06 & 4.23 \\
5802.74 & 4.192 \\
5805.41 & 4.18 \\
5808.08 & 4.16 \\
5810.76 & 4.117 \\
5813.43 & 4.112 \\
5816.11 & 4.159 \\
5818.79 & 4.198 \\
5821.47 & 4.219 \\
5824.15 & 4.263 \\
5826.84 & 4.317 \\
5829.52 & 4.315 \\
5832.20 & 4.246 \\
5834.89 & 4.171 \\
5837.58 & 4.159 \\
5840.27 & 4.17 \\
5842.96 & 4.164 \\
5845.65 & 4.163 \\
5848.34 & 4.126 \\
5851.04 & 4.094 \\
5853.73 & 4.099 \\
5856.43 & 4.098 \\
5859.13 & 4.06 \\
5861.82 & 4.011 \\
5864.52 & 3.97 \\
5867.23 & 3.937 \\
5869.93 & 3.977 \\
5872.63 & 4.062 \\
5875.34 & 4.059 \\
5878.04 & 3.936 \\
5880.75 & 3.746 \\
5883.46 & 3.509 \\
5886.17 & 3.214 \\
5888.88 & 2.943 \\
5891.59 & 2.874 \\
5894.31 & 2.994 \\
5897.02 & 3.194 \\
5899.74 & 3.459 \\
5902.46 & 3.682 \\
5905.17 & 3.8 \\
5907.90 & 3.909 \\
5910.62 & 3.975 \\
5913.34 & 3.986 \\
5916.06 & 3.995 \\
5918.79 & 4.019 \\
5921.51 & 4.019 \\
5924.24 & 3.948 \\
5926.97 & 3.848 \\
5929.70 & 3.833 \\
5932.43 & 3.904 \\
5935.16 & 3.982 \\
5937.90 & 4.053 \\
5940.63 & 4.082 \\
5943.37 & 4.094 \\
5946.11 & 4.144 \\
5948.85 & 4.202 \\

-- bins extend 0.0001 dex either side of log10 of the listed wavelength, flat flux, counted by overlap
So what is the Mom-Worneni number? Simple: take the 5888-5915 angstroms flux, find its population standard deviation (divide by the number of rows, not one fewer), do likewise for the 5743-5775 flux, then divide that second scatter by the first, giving 0.11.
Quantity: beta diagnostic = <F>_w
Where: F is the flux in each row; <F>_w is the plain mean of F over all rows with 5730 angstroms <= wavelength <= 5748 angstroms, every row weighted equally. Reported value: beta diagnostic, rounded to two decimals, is 3.99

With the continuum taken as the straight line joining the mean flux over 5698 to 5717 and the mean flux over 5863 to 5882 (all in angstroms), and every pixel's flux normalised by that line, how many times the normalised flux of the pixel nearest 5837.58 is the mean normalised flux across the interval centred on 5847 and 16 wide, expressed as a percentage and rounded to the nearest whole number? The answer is 99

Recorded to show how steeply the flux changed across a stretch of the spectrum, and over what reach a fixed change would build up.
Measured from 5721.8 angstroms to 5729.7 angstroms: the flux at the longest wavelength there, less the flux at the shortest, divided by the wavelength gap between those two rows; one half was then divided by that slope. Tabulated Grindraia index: -27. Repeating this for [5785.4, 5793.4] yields 14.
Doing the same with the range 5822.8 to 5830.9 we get 52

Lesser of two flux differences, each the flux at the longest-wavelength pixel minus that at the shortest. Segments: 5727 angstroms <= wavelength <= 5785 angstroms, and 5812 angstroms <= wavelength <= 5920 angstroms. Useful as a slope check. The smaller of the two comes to -0.09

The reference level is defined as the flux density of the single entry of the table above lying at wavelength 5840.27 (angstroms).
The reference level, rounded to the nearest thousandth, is 4.170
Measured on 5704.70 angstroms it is 3.720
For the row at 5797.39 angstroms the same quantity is 4.249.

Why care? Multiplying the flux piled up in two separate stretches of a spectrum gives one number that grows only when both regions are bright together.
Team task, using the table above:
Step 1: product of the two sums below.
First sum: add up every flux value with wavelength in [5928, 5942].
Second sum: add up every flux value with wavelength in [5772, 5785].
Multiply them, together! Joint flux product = 400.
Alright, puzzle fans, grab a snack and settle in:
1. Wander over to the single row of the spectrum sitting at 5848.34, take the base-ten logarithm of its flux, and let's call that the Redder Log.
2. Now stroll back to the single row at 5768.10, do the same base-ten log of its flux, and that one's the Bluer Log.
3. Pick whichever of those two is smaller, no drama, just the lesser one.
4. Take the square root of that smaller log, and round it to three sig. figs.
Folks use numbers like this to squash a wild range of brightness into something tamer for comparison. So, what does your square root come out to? 0.784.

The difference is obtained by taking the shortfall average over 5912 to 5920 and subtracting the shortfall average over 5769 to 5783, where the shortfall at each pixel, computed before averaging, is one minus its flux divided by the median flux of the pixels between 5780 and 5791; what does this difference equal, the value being 0.01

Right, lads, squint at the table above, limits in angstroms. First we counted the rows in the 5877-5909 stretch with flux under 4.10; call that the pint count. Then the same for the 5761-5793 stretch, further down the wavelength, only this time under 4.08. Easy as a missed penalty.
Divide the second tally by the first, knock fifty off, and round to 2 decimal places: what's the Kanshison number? -49.58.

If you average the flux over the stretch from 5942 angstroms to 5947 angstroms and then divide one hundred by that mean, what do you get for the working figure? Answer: 24.3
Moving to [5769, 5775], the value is 24.4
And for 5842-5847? 24.0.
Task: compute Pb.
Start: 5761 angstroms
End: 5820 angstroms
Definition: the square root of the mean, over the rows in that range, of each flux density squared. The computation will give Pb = 4.13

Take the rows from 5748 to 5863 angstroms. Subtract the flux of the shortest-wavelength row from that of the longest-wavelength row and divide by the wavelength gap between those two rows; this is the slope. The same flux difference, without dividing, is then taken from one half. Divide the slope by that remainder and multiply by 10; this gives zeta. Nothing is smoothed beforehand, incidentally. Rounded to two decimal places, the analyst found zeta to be -0.02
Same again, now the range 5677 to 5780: -0.02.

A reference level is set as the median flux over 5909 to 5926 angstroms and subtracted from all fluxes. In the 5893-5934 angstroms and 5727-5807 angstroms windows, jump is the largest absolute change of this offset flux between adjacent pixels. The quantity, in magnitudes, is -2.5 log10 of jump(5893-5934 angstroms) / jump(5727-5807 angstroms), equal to -1.0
